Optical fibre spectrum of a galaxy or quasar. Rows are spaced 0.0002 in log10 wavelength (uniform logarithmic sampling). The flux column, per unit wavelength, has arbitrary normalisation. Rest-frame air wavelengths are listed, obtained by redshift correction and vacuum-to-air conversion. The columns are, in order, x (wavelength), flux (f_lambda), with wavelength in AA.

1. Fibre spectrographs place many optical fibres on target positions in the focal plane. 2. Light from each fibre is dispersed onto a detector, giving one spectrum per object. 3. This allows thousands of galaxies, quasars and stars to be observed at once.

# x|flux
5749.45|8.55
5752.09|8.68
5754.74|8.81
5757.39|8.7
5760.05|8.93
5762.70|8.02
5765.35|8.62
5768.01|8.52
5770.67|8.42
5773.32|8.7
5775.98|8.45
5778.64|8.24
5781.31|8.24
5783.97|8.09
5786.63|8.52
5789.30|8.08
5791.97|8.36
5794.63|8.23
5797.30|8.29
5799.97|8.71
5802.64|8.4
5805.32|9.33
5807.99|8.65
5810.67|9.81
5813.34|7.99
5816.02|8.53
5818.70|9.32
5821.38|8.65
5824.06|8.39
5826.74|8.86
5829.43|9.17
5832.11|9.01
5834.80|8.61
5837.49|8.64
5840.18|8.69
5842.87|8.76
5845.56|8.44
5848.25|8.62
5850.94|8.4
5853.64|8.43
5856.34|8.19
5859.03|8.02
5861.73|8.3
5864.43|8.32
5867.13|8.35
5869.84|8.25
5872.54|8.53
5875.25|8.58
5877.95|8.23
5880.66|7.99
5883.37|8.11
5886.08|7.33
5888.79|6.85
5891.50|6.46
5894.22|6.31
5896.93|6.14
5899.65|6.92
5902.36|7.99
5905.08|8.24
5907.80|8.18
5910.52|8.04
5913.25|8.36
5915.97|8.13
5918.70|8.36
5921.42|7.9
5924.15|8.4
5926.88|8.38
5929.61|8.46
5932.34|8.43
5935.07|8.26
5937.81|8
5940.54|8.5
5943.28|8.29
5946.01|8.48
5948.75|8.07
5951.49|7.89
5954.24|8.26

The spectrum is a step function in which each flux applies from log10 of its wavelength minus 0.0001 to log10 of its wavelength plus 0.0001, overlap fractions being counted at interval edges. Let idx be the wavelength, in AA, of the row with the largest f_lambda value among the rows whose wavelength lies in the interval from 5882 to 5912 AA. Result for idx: 5905.08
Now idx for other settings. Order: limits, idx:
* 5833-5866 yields 5842.87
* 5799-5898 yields 5810.67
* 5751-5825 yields 5810.67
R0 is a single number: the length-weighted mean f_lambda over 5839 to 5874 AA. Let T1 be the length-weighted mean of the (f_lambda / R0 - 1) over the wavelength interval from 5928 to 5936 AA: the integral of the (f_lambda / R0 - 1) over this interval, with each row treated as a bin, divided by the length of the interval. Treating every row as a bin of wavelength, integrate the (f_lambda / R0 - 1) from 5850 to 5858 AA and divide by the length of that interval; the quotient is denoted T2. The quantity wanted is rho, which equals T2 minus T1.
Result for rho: -0.01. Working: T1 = -0.002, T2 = -0.010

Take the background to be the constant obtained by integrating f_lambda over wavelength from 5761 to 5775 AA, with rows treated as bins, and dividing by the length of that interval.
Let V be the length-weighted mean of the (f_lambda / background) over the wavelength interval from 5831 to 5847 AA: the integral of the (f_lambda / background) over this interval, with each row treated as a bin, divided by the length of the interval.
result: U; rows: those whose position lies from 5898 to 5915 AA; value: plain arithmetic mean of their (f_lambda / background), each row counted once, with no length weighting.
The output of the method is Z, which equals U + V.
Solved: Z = 1.96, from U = 0.94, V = 1.02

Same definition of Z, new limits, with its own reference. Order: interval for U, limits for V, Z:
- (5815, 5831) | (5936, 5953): 2.01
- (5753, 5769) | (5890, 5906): 1.84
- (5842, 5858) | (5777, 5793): 1.97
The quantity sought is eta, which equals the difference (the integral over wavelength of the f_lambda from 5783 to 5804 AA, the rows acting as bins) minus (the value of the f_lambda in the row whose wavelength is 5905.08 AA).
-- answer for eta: 167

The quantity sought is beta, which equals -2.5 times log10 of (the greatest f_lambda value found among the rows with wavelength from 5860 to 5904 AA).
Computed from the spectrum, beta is -2.33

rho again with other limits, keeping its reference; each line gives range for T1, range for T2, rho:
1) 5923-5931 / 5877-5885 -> -0.04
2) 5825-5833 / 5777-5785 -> -0.09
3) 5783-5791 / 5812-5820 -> 0.04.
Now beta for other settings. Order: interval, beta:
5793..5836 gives -2.48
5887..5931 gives -2.32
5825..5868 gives -2.41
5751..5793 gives -2.38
